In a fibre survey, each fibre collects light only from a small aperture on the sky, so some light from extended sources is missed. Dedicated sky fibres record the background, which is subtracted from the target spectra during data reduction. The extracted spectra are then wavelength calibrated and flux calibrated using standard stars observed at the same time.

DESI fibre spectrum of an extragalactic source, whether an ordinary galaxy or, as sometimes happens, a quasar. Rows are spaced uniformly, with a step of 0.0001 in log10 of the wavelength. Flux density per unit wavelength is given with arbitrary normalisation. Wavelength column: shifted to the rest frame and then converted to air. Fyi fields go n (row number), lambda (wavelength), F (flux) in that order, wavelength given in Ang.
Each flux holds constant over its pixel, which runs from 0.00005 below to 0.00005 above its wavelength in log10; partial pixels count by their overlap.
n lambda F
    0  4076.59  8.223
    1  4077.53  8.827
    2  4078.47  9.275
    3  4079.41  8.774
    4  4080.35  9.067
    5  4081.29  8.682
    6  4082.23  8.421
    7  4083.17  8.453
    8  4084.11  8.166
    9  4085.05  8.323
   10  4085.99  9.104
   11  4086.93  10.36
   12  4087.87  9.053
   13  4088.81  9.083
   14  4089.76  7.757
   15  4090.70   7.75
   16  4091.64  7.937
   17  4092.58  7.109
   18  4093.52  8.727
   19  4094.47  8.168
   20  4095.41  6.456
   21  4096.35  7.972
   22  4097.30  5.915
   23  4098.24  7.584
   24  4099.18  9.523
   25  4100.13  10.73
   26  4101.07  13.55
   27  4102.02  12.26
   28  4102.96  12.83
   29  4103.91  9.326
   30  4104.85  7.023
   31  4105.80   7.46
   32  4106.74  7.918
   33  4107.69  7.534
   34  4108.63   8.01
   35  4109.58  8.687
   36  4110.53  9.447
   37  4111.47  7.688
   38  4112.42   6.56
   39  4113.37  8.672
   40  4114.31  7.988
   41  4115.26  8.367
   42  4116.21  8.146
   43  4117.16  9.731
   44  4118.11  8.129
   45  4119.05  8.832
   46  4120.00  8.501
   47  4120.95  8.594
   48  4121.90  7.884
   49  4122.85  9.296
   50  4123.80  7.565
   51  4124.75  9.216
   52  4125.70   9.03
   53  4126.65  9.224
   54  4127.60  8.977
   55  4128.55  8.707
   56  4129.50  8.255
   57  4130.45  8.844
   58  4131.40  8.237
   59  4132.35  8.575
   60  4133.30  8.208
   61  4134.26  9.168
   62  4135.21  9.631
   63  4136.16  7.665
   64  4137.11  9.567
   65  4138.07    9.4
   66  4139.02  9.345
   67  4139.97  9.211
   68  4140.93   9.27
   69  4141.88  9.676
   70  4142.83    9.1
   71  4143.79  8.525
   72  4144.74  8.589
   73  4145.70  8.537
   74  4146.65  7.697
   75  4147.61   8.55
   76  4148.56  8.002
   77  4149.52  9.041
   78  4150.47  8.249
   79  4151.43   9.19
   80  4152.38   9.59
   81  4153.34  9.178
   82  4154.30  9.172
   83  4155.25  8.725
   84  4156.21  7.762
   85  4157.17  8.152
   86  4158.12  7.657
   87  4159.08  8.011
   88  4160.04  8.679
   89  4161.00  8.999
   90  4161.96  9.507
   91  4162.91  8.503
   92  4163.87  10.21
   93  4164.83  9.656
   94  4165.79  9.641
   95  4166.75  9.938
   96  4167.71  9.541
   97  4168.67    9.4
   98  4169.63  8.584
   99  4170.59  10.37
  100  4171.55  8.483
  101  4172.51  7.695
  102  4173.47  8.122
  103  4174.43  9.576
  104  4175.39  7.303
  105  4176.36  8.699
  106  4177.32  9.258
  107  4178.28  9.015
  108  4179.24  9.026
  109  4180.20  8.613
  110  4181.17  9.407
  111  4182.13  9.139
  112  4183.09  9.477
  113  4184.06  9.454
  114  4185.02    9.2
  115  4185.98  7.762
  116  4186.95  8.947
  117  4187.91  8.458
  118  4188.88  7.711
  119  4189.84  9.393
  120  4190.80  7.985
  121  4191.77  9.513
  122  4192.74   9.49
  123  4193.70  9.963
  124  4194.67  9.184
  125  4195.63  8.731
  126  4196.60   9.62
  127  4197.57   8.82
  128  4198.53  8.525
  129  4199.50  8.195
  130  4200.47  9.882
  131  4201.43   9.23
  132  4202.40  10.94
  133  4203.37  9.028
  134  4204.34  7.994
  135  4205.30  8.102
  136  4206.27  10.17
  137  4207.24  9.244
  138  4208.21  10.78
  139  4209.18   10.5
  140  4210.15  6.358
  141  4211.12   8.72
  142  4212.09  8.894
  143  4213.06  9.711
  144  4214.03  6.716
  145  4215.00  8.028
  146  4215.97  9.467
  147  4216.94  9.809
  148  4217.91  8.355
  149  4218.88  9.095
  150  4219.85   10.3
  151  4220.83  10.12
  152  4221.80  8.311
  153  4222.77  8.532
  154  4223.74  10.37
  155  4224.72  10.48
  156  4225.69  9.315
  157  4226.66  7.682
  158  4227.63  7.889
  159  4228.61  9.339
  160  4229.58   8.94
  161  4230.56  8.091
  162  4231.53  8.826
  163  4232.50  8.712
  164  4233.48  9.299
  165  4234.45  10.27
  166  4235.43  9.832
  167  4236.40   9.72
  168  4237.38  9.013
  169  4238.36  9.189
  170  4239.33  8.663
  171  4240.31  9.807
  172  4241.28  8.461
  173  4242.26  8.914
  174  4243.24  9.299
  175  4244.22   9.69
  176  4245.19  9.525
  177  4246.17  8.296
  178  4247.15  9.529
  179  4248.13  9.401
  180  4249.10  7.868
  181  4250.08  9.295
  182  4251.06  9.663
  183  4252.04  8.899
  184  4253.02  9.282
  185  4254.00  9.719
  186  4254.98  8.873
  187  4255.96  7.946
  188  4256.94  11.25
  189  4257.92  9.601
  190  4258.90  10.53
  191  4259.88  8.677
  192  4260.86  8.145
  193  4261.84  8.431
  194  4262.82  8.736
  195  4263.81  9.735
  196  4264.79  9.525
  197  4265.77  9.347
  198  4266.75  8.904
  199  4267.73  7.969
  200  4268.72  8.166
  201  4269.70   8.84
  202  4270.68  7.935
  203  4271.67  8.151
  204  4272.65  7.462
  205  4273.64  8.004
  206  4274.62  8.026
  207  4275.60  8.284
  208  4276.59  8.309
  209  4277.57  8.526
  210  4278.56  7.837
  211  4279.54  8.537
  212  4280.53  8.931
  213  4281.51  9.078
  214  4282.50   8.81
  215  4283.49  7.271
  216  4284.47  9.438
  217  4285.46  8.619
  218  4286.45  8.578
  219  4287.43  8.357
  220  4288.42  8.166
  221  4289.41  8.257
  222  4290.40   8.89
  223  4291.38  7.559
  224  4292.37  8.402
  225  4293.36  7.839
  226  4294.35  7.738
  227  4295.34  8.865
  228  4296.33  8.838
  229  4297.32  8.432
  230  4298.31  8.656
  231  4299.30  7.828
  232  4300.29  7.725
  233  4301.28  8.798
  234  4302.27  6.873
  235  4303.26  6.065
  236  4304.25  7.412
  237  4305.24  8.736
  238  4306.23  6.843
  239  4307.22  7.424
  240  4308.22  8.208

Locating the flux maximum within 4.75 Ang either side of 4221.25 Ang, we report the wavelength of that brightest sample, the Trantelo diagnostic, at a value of 4224.72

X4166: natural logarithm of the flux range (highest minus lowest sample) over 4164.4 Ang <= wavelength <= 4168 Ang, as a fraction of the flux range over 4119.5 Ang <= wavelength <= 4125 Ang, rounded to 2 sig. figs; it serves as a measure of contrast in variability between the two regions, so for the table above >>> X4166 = -1.5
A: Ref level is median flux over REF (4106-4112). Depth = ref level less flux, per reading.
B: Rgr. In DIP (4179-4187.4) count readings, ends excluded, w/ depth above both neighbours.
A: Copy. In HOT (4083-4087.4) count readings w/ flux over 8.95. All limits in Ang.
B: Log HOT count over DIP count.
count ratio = 0.7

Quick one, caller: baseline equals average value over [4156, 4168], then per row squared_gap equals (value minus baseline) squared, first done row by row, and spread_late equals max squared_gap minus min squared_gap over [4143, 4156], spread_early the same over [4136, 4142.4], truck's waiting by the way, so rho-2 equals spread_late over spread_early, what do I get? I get 1.0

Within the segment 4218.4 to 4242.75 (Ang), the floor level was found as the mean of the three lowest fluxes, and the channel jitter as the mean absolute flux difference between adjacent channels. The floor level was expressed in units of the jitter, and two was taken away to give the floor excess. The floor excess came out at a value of 8.3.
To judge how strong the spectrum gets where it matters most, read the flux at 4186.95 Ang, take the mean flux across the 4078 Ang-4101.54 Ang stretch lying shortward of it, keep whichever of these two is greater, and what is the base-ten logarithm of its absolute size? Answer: 0.952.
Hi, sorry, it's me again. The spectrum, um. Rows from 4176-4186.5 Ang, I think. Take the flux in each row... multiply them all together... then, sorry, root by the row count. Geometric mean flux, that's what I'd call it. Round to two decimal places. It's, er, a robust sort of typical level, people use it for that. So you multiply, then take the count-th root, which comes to 8.99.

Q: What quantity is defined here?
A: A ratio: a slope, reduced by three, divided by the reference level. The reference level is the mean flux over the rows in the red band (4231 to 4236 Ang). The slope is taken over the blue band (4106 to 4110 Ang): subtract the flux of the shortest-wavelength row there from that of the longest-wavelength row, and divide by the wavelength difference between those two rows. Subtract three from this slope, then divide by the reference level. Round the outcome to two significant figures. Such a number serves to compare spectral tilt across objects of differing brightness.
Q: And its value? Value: -0.29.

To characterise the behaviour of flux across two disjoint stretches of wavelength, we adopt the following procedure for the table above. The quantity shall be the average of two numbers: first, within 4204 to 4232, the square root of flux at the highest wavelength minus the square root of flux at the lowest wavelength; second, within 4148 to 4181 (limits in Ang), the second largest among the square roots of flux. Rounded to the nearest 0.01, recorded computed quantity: 1.67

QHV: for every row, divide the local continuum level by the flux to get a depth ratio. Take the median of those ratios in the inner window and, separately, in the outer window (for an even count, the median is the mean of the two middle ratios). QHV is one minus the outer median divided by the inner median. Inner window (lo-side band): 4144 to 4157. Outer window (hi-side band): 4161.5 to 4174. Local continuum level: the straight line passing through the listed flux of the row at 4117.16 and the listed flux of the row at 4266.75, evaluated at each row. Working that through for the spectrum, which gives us 0.106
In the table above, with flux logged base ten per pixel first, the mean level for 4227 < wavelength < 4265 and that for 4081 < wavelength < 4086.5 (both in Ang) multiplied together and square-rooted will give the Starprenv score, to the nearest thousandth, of 0.945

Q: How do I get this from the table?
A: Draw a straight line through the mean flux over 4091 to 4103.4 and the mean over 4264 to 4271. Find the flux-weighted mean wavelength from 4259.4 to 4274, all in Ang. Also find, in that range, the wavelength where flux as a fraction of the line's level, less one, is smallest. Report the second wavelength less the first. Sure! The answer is 6.1 Ang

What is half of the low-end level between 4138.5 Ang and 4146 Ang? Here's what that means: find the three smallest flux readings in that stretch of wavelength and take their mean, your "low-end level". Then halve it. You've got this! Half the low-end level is 4.28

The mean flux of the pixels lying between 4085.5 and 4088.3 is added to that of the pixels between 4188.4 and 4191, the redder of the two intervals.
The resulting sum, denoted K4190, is 17.9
